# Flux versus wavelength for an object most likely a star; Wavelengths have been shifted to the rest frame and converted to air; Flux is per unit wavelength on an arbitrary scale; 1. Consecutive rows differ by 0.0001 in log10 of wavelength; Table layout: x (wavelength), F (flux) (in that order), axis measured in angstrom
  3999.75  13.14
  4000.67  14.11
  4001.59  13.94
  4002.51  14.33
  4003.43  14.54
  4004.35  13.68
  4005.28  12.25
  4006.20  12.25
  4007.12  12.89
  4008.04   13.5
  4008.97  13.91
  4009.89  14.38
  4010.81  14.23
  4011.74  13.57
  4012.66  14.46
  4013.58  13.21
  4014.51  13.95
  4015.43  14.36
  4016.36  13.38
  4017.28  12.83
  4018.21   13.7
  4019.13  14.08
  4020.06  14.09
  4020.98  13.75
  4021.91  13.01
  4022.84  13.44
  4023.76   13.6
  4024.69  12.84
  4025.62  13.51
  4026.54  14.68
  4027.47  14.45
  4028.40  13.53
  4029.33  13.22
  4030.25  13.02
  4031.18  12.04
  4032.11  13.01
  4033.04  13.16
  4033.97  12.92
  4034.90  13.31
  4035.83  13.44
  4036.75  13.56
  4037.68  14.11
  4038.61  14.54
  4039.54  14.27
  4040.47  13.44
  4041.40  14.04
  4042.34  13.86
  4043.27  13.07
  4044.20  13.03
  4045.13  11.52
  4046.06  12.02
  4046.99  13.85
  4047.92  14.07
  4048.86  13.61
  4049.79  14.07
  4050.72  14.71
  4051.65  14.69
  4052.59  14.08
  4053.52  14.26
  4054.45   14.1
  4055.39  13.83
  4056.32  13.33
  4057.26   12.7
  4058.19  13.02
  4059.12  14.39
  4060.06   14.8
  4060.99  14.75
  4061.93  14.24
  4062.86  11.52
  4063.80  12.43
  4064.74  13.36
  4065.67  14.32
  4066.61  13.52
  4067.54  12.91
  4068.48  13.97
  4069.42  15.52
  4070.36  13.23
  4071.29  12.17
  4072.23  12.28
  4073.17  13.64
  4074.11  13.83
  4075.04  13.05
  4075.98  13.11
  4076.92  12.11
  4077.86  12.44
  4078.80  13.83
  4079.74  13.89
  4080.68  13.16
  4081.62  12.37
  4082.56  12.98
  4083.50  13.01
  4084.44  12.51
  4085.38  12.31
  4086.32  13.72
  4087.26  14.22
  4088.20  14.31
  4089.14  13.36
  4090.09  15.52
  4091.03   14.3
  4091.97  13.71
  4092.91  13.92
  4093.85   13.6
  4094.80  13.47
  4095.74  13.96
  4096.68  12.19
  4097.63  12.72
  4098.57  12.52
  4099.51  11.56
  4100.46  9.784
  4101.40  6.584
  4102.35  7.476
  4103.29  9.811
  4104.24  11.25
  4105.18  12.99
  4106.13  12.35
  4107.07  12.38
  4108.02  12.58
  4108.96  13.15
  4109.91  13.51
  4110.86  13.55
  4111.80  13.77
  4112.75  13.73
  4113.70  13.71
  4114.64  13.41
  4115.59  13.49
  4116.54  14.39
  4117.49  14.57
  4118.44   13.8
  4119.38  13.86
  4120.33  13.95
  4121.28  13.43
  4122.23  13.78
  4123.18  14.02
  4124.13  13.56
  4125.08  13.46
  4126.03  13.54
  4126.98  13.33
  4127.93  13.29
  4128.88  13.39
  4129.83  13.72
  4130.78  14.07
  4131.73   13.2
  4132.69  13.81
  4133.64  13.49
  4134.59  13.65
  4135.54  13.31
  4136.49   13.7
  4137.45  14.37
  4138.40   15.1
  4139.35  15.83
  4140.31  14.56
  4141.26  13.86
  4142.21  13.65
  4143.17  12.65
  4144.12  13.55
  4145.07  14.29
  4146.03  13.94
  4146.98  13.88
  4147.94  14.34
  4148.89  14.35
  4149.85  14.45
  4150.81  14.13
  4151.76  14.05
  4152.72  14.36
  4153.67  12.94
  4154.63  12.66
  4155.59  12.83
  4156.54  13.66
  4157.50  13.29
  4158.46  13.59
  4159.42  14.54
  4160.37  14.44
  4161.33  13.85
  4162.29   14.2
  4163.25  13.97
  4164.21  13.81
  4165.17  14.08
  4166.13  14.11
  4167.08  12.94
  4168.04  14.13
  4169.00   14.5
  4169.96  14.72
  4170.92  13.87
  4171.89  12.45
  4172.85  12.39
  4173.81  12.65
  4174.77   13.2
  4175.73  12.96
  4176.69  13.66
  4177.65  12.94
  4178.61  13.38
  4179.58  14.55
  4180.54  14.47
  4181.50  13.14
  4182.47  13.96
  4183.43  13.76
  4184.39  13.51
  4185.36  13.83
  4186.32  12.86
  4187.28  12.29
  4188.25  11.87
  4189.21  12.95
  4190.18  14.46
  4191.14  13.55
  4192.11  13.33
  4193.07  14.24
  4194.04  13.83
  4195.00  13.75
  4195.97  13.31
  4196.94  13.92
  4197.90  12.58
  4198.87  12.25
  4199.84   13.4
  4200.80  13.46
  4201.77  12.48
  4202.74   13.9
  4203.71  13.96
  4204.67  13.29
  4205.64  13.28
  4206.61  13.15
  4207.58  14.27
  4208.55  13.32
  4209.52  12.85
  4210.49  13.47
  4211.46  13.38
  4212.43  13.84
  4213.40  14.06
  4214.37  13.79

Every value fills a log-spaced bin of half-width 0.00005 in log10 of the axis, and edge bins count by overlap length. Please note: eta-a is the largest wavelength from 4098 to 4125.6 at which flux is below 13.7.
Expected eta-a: 4125.08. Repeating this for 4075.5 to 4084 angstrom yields 4083.50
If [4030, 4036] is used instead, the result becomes 4035.83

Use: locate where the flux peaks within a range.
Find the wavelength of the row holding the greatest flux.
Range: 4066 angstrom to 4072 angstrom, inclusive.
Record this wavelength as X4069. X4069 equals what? 4069.42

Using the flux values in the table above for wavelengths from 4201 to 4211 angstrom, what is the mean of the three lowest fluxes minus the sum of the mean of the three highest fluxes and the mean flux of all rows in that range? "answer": -14.6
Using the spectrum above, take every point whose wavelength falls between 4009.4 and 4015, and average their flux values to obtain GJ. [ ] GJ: 14.0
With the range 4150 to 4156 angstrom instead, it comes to 13.5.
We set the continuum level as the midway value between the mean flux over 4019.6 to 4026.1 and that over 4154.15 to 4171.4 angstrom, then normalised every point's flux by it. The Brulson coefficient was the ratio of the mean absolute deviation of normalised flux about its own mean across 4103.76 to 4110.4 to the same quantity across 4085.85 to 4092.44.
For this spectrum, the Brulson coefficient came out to 1.1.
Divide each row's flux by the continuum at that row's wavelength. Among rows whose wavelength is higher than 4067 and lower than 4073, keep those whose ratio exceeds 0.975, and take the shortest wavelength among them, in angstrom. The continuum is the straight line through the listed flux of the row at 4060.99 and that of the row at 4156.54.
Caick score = 4069.42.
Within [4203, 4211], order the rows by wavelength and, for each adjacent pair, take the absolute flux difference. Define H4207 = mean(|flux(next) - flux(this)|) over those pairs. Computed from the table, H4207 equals 0.57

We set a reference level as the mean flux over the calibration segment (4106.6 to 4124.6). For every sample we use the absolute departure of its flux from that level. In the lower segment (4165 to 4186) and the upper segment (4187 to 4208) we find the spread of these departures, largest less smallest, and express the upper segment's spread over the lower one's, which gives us 1.4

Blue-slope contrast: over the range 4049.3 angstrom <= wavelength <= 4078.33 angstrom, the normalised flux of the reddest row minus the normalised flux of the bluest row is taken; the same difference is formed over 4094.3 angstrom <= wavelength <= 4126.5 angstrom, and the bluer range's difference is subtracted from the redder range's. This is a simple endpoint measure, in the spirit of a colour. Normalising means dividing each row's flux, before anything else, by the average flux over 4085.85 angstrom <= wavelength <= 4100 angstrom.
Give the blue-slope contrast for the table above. 0.13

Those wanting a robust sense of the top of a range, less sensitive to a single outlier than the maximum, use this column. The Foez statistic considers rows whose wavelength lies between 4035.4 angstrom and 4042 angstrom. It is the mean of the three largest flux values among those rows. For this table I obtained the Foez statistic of 14.3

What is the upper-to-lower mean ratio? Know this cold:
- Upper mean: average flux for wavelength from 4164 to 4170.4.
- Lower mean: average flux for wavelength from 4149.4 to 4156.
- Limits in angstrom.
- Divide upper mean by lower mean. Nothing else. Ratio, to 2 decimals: 1.03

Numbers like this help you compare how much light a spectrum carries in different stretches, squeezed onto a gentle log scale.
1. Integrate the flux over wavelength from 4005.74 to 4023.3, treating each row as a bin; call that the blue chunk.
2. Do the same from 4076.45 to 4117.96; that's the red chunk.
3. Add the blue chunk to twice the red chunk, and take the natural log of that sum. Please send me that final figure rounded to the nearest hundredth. 7.17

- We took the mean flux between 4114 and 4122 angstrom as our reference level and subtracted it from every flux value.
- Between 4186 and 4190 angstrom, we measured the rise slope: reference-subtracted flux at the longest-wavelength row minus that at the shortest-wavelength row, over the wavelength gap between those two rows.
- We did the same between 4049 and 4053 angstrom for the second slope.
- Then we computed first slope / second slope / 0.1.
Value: 87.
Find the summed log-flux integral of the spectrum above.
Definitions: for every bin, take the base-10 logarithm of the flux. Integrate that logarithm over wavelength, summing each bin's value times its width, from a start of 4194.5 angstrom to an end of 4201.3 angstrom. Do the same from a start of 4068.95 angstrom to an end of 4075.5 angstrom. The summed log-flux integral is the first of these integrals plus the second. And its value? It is 15.0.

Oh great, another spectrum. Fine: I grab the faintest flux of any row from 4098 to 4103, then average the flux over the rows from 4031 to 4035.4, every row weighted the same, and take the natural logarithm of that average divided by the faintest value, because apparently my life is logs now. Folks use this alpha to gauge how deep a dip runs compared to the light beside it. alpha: 0.67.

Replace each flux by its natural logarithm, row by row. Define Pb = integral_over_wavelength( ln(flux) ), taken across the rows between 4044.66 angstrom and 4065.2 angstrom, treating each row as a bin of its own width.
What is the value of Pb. 53.6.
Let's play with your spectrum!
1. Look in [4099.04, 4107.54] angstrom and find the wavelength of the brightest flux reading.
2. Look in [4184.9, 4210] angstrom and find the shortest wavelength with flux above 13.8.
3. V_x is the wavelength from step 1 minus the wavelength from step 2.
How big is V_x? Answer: -80.2 angstrom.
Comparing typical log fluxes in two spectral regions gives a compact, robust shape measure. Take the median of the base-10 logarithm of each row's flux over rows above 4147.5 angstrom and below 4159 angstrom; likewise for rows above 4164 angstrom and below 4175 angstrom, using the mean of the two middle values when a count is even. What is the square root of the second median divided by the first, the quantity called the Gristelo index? 1.000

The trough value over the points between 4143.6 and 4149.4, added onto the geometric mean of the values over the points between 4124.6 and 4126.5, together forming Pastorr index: 27.0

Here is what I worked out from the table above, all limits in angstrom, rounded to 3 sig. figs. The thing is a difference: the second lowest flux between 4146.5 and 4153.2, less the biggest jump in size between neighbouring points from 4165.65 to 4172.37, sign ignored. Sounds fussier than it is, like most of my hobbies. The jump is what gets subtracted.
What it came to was 12.6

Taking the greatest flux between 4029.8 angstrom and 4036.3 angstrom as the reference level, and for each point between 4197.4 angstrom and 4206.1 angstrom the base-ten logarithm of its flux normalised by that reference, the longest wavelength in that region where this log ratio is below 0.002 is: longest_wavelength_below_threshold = 4205.64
